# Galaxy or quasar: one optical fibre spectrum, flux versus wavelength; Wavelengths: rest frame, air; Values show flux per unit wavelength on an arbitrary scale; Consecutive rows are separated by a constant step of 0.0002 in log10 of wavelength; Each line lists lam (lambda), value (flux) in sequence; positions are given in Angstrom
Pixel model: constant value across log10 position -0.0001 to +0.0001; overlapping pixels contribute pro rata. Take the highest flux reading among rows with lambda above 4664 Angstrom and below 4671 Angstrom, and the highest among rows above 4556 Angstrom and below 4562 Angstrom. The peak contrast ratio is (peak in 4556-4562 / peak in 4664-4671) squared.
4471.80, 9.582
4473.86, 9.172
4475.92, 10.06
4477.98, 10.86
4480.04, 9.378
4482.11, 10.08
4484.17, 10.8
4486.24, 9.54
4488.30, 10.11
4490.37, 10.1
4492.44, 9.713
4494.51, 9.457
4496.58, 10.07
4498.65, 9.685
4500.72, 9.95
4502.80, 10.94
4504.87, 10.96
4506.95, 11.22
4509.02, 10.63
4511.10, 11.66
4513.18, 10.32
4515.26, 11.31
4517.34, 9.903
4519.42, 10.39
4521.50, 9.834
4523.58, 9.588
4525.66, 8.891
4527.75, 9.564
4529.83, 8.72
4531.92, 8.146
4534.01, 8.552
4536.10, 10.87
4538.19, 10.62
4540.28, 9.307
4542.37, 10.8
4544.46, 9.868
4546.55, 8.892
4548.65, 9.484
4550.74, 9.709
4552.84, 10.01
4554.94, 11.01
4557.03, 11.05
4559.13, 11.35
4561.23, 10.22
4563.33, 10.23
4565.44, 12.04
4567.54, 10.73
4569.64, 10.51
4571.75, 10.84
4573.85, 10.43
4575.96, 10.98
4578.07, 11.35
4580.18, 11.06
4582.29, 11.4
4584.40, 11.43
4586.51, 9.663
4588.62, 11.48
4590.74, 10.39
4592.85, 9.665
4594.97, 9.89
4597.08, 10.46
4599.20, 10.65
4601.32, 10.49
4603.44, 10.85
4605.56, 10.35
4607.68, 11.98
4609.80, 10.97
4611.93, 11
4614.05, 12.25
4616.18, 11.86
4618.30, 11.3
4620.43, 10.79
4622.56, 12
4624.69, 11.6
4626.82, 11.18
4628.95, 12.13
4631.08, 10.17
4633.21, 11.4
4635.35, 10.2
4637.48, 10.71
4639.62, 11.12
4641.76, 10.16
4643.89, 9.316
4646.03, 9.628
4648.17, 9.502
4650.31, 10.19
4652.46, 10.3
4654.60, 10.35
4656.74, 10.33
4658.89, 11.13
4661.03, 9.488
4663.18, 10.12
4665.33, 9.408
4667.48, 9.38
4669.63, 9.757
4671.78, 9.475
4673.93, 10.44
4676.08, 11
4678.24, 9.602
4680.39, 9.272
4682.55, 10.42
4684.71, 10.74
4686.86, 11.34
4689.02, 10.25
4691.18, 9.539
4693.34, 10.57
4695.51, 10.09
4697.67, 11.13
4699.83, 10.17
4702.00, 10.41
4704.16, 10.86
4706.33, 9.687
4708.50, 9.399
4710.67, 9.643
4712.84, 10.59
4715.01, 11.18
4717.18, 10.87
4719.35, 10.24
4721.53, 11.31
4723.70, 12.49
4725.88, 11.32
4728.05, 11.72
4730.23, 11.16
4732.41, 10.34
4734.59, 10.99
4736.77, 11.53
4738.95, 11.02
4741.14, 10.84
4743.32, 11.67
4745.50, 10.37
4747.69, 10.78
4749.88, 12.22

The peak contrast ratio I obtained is 1.35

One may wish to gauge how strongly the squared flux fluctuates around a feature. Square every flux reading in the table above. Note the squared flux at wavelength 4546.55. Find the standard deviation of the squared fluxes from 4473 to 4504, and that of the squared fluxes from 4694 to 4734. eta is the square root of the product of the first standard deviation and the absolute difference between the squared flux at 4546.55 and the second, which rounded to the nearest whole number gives 26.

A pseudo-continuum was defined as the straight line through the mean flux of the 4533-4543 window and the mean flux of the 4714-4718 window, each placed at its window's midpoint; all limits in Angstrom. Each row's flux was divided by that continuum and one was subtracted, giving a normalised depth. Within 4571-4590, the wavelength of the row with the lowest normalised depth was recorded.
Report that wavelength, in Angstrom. 4586.51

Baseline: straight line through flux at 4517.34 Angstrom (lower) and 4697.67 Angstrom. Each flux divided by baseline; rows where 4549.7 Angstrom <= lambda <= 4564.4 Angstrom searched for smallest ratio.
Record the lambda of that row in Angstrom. 4550.74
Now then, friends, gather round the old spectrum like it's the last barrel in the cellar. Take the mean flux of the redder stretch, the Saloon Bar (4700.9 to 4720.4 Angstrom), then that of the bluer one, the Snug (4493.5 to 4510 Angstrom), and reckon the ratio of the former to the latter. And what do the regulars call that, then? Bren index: 1.00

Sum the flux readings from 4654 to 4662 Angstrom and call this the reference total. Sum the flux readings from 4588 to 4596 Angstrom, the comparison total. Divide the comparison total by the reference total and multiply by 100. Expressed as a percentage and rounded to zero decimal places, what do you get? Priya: 100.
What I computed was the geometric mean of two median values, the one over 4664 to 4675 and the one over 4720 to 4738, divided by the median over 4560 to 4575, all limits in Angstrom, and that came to 0.99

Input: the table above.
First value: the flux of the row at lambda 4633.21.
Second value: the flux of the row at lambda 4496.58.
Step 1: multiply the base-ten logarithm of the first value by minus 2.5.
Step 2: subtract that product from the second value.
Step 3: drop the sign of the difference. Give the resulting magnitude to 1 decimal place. 12.7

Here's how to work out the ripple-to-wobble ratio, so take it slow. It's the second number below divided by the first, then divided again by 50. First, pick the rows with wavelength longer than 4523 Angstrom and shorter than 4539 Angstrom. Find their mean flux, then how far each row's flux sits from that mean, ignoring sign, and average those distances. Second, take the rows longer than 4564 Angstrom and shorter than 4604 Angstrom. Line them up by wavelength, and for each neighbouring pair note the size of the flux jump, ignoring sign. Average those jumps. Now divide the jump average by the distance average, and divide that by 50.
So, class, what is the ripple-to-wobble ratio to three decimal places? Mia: 0.015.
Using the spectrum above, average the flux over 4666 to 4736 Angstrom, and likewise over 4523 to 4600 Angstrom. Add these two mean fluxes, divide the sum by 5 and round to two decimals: 4.15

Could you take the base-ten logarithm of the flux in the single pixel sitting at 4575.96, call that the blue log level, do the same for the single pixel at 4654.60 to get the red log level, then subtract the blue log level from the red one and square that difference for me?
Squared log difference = 0.0007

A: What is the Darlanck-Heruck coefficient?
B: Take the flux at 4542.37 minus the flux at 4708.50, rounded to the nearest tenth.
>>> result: 1.4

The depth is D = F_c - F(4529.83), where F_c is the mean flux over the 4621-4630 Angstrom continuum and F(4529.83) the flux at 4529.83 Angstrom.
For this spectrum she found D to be 3.0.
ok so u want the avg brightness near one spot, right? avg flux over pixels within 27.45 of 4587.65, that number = 10.8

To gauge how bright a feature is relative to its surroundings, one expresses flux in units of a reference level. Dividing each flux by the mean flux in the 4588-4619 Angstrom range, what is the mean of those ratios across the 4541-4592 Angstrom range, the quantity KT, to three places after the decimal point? 0.974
